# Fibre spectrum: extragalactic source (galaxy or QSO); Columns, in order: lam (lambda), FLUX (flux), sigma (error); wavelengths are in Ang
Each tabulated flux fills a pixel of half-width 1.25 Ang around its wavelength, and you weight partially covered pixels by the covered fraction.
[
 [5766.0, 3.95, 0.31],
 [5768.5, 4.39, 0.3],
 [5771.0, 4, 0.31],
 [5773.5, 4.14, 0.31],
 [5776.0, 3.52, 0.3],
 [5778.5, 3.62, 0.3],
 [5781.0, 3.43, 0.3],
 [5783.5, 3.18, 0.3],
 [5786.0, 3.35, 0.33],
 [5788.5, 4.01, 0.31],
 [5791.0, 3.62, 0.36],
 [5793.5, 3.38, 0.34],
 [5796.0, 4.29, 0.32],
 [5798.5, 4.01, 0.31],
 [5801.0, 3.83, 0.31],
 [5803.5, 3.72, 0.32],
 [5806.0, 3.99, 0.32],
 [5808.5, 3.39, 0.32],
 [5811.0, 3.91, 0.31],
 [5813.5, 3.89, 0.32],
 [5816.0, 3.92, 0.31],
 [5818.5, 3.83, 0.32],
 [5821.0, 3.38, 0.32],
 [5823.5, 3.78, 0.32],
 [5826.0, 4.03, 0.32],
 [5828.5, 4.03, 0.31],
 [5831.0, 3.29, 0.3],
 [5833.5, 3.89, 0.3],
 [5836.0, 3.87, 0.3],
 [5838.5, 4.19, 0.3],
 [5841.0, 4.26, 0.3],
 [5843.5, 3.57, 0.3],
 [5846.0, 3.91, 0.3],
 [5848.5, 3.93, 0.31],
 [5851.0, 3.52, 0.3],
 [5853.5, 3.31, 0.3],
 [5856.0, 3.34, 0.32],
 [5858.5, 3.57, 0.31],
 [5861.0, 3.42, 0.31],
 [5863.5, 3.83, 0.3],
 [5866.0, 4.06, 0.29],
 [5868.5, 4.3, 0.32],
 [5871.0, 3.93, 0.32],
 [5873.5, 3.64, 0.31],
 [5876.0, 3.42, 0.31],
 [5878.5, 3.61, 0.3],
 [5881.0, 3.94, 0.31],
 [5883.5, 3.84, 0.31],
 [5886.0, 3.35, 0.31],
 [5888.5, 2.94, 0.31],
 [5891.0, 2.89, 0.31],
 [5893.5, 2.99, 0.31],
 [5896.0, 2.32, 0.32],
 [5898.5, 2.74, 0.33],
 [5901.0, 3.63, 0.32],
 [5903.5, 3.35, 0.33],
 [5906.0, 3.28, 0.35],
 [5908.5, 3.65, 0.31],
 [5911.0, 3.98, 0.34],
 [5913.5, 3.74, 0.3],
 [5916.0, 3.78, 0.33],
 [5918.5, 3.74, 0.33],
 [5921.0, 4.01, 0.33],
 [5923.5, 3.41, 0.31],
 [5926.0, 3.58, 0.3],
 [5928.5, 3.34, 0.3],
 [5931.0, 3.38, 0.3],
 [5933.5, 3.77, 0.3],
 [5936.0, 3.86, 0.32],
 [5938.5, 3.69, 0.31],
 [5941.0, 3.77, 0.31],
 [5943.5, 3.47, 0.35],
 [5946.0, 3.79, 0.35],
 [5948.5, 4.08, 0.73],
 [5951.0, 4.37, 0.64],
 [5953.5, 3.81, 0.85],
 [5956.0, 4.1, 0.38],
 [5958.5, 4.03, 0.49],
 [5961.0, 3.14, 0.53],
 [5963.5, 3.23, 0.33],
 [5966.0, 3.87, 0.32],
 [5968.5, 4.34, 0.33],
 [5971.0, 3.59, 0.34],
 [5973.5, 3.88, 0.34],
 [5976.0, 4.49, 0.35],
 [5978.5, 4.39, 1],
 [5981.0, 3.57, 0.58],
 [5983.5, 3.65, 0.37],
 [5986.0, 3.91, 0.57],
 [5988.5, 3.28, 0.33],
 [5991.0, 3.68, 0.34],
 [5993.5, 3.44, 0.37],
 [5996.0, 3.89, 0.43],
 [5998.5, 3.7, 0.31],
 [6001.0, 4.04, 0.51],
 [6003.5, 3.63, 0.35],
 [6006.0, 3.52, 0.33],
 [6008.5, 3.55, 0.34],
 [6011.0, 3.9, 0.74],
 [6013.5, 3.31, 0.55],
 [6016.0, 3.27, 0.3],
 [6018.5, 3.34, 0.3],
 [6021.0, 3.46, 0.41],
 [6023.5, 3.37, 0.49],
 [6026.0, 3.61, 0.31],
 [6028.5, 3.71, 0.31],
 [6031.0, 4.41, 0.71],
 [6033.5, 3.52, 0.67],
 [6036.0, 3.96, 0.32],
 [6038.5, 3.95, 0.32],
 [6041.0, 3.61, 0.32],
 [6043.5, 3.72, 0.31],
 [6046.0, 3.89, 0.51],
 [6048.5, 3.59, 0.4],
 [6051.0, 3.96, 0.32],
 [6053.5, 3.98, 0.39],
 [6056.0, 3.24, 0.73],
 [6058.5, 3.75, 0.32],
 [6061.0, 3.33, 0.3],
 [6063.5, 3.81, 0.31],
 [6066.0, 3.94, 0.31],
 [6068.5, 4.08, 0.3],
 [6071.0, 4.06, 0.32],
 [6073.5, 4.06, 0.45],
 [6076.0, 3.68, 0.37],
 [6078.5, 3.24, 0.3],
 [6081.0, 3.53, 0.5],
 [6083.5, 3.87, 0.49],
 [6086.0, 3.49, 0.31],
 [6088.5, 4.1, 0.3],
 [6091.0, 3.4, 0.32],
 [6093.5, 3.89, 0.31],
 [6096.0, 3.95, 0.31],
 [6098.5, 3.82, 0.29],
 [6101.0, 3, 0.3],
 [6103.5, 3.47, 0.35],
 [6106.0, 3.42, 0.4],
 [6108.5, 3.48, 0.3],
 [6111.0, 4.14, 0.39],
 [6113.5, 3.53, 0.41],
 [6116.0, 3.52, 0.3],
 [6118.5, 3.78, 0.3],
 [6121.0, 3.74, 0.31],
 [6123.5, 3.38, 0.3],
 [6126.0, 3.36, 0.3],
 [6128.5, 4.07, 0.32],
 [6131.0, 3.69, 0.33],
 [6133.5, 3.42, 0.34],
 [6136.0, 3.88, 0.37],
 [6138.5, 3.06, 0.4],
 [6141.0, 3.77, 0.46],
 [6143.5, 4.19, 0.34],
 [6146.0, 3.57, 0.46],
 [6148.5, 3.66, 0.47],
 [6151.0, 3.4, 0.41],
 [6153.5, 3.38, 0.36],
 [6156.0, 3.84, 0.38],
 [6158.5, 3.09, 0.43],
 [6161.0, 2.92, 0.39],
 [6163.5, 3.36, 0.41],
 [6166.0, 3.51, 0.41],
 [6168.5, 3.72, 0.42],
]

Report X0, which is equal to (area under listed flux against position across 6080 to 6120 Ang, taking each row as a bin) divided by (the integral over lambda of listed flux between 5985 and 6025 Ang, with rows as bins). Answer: 1.02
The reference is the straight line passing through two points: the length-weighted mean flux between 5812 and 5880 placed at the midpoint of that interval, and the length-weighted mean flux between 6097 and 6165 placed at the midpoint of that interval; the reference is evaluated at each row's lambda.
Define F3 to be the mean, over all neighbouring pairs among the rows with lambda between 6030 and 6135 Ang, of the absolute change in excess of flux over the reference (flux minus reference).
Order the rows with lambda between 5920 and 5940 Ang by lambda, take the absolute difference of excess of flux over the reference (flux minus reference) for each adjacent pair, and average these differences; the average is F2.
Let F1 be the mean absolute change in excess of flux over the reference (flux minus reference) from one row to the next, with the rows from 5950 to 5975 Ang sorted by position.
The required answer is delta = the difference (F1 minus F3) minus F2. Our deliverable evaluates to -0.13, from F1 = 0.45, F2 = 0.24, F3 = 0.332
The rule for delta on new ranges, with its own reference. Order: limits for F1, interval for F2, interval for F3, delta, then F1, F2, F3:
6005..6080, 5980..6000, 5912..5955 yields -0.28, 0.28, 0.32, 0.244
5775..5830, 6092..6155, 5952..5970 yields -0.46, 0.29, 0.35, 0.409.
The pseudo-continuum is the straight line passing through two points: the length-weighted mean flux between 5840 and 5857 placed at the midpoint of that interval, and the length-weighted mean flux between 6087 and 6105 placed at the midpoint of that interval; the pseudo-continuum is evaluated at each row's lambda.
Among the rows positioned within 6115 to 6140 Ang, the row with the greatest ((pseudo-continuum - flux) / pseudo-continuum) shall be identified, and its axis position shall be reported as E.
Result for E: 6138.5 Ang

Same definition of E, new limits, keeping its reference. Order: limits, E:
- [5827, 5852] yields 5831.0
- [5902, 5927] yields 5906.0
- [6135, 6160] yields 6138.5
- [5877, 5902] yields 5896.0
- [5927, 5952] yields 5928.5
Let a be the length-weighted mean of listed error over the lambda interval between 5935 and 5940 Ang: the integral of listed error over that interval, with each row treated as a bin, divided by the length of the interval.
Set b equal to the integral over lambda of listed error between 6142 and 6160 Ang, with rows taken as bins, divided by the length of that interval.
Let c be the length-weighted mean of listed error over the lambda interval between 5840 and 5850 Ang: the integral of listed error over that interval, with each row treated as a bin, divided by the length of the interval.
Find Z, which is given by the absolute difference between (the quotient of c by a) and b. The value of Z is 0.55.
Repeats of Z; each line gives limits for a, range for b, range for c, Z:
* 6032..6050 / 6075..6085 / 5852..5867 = 0.33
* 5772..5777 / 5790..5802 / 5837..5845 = 0.65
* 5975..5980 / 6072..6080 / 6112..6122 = 0.11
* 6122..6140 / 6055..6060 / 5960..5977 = 0.56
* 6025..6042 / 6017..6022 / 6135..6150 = 0.63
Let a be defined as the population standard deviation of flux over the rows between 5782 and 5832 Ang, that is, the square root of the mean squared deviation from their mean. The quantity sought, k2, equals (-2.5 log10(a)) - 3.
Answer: -1.71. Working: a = 0.304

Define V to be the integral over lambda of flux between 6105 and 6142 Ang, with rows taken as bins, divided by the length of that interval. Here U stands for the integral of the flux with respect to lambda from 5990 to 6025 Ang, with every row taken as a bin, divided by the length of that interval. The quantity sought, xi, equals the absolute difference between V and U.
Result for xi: 0.04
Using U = 3.58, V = 3.62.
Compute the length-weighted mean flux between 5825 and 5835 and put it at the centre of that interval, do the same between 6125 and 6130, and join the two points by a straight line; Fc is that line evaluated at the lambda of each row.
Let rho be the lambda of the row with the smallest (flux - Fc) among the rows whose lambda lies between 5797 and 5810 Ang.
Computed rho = 5808.5 Ang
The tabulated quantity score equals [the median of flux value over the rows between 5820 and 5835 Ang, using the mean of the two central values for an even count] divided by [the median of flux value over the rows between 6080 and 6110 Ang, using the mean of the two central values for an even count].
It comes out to 1.09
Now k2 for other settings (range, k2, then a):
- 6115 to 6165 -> -1.77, 0.321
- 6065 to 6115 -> -1.76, 0.319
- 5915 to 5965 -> -1.73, 0.311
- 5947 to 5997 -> -1.96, 0.385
